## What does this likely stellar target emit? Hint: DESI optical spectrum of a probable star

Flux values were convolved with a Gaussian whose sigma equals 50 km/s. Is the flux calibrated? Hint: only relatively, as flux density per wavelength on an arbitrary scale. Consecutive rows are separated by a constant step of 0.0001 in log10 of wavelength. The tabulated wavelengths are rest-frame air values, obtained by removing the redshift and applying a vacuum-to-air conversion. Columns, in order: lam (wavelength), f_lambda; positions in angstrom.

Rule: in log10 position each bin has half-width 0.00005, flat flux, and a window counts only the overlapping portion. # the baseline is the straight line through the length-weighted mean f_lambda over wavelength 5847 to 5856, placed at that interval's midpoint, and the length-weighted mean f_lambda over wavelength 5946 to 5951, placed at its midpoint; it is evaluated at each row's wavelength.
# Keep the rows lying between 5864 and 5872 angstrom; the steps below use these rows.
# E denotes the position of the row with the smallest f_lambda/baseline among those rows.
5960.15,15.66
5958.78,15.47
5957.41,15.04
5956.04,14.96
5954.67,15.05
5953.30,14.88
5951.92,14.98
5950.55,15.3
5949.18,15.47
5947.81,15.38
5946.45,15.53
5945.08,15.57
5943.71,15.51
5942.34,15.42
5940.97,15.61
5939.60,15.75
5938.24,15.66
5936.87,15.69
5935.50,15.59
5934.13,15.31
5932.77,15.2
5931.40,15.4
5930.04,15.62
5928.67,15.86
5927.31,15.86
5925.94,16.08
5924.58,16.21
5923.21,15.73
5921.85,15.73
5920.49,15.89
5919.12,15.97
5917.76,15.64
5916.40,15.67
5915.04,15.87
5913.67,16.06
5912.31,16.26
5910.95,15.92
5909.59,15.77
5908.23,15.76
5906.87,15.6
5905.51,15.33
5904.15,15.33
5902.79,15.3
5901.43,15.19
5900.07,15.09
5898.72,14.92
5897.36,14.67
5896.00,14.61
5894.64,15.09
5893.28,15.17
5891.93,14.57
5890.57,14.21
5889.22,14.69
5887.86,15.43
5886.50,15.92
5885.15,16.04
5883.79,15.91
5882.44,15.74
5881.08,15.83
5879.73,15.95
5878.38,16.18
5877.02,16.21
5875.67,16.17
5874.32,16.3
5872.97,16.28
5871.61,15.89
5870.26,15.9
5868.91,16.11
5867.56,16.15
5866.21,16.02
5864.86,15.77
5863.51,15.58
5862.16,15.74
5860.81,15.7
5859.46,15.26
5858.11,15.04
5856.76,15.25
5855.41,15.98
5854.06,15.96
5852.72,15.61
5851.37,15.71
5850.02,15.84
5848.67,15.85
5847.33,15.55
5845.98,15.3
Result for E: 5864.86 angstrom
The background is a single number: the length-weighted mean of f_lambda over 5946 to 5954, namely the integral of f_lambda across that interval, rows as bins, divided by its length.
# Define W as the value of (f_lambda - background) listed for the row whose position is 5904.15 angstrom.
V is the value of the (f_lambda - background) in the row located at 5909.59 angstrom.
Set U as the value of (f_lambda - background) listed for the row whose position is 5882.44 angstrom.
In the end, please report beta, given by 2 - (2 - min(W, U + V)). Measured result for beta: 0.08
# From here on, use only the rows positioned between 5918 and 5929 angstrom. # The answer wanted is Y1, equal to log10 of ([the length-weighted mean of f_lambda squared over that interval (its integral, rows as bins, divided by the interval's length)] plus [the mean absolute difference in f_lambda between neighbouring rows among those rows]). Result 2.40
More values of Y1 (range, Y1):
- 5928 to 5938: 2.38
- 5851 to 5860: 2.38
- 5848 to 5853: 2.40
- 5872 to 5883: 2.41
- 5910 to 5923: 2.40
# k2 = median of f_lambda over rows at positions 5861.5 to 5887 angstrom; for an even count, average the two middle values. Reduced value 15.95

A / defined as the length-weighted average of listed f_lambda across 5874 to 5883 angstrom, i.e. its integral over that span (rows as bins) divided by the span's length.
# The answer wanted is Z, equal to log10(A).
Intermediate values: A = 16.1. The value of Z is 1.21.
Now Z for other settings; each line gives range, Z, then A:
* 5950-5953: 1.18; 15.1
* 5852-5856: 1.20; 15.9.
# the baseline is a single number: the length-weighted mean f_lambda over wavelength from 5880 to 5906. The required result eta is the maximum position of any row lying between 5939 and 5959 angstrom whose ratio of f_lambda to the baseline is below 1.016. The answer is 5957.41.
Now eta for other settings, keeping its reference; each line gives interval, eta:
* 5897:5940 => 5934.13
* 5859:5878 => 5859.46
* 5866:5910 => 5905.51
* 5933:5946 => 5942.34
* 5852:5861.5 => 5859.46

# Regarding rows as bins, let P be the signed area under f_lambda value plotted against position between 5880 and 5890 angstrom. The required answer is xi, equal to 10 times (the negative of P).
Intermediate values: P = 156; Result -1565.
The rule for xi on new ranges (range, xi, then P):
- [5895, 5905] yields -1502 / 150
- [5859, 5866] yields -1095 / 110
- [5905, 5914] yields -1424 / 142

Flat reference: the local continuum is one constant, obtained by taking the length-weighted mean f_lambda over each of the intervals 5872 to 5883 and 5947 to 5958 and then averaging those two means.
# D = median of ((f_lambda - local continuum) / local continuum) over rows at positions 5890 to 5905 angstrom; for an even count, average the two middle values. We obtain -0.033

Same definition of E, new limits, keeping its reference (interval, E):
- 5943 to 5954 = 5953.30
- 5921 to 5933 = 5932.77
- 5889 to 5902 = 5890.57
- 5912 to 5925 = 5917.76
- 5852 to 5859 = 5858.11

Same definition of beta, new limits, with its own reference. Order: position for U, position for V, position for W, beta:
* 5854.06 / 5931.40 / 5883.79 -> 0.66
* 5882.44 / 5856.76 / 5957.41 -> -0.21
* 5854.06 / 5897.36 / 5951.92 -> -0.27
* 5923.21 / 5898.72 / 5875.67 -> 0.15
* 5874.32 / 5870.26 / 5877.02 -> 0.96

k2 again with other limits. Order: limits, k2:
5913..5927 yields 15.88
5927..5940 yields 15.64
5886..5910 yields 15.18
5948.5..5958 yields 15.04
